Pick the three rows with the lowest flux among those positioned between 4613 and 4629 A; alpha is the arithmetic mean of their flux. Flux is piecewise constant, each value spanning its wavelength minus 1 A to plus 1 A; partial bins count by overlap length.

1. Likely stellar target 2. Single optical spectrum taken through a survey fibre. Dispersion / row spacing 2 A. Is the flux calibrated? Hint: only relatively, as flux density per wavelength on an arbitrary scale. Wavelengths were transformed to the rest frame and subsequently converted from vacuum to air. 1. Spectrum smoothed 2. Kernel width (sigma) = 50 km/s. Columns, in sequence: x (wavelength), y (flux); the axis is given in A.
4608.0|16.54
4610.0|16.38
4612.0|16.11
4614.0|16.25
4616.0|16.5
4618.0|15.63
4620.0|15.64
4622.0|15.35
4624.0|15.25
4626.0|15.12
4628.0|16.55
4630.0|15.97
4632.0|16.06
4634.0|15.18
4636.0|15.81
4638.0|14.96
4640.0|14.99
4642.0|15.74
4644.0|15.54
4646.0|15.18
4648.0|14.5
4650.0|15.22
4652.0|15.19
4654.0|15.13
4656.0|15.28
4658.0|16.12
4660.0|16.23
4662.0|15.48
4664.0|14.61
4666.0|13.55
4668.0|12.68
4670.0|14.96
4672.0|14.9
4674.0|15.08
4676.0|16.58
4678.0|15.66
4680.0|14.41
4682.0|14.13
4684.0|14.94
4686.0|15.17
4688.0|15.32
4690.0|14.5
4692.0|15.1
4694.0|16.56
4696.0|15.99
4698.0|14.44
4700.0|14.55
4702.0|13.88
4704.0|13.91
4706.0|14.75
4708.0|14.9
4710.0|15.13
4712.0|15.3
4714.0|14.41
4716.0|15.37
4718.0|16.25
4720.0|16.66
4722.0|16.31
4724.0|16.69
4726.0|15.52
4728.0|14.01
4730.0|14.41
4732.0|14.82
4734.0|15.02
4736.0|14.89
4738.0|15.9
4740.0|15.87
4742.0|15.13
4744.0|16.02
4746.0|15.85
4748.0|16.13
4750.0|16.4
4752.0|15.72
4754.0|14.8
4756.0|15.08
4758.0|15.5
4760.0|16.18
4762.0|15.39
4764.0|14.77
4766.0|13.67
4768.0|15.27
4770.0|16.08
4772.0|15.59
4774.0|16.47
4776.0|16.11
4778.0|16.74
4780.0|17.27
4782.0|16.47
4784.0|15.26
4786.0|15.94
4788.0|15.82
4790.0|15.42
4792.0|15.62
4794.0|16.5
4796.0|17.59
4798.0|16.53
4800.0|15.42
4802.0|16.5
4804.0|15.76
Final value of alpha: 15.2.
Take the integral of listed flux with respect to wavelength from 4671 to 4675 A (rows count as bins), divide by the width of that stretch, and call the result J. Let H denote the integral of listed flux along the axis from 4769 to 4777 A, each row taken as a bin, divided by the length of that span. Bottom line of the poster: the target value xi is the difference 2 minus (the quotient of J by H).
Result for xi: 1.07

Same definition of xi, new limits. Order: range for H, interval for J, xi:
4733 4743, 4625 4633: 0.96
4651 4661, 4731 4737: 1.04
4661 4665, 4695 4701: 1.00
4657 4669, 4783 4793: 0.94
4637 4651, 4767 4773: 0.97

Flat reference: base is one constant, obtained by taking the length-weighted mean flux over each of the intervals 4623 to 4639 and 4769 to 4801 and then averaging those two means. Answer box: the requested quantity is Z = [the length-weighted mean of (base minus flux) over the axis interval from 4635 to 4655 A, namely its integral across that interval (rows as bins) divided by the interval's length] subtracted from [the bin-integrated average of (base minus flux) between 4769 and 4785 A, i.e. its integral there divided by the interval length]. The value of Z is -1.02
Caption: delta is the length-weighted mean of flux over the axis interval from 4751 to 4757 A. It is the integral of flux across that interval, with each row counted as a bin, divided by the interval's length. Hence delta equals 15.2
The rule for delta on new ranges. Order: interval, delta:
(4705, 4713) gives 15.0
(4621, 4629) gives 15.6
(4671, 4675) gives 15.0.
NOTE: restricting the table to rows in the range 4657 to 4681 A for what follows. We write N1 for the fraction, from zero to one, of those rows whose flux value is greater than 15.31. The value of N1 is 0.42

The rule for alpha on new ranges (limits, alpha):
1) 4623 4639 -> 15.1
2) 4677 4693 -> 14.3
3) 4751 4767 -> 14.4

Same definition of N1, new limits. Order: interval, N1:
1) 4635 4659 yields 0.33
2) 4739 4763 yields 0.75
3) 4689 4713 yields 0.17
